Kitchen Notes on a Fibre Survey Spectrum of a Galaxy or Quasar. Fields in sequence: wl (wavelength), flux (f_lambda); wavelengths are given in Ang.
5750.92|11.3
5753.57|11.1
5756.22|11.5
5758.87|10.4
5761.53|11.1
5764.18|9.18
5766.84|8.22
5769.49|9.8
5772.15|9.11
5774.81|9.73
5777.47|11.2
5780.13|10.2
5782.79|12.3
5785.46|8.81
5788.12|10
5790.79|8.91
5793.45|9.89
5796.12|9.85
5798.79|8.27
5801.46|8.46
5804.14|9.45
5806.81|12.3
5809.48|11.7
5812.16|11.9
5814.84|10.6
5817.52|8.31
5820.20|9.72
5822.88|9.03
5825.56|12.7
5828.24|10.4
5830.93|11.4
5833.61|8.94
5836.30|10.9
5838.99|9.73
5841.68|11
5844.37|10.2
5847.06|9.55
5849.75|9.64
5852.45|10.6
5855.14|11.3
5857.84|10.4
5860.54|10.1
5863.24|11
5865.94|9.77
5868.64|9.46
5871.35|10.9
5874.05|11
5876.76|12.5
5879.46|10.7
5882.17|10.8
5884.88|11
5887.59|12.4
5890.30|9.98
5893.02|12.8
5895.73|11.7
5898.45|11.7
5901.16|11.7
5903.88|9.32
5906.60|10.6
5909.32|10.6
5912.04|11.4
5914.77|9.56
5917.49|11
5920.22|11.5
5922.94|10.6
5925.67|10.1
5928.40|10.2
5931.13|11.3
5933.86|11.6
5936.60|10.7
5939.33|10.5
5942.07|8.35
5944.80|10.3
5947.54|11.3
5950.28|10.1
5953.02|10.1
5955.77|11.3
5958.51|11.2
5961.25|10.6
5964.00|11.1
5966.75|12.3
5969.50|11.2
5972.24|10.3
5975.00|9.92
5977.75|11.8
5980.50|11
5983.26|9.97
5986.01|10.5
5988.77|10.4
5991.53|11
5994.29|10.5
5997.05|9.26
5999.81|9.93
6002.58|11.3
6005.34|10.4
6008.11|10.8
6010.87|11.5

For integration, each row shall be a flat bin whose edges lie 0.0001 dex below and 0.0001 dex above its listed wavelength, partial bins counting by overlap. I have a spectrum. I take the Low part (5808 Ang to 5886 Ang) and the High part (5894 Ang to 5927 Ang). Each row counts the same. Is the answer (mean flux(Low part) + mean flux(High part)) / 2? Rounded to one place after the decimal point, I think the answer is 10.7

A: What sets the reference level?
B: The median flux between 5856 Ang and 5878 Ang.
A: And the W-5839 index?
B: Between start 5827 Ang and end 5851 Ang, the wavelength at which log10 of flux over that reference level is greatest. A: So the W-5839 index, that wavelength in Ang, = 5830.93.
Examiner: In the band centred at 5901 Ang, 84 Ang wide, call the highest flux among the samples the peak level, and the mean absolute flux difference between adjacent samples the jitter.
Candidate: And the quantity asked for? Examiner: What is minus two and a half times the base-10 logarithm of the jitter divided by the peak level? 2.78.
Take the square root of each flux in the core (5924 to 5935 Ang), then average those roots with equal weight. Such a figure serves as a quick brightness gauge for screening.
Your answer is 3.28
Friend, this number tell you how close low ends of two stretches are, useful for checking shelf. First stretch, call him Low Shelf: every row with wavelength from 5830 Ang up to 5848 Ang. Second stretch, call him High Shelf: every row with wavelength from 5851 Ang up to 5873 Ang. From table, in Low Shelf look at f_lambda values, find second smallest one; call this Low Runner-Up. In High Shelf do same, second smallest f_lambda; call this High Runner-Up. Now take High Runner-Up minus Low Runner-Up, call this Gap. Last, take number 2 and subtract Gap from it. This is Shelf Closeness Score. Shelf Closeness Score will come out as 1.78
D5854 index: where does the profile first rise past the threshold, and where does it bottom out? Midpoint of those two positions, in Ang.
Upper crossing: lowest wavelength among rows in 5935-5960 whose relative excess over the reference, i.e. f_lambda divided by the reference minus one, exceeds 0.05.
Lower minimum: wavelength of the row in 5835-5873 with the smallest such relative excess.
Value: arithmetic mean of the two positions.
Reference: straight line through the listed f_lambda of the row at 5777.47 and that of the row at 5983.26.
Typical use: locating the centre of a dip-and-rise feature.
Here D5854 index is 5897.3 Ang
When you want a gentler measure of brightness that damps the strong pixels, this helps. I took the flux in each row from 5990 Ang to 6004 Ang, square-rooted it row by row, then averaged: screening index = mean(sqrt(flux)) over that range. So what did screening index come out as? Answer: 3.22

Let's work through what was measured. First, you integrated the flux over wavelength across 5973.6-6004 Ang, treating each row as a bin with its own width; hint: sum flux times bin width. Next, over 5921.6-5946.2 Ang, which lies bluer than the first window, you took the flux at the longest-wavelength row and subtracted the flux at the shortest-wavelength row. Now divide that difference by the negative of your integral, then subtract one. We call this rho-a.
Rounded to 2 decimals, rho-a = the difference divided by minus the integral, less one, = -1.00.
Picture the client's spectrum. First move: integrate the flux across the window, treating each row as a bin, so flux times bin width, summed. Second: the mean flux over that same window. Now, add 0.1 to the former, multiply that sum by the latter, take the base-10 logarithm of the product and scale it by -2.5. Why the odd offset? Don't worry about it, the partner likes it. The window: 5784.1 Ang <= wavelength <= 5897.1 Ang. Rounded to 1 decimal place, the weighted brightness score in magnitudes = -10.2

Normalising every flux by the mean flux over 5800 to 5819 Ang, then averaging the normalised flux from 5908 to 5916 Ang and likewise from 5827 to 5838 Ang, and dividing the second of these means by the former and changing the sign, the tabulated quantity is -0.99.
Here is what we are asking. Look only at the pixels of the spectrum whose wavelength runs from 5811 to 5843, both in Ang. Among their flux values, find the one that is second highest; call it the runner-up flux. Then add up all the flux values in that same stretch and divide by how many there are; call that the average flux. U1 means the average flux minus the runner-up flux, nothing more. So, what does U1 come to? -1.5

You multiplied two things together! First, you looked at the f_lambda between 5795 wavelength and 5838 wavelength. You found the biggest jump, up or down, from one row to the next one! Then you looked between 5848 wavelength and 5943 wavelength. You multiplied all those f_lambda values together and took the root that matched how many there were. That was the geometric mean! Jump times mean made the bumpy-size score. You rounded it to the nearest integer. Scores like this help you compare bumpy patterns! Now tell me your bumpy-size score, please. 39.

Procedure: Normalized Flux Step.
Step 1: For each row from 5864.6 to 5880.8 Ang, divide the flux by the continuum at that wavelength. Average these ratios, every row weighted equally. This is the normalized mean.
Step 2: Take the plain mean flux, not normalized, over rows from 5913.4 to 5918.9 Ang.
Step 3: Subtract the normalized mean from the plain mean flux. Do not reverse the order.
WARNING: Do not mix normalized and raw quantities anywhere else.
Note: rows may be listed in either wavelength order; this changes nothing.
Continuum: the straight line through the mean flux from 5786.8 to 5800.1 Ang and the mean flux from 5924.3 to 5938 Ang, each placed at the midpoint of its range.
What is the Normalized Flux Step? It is 9.2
